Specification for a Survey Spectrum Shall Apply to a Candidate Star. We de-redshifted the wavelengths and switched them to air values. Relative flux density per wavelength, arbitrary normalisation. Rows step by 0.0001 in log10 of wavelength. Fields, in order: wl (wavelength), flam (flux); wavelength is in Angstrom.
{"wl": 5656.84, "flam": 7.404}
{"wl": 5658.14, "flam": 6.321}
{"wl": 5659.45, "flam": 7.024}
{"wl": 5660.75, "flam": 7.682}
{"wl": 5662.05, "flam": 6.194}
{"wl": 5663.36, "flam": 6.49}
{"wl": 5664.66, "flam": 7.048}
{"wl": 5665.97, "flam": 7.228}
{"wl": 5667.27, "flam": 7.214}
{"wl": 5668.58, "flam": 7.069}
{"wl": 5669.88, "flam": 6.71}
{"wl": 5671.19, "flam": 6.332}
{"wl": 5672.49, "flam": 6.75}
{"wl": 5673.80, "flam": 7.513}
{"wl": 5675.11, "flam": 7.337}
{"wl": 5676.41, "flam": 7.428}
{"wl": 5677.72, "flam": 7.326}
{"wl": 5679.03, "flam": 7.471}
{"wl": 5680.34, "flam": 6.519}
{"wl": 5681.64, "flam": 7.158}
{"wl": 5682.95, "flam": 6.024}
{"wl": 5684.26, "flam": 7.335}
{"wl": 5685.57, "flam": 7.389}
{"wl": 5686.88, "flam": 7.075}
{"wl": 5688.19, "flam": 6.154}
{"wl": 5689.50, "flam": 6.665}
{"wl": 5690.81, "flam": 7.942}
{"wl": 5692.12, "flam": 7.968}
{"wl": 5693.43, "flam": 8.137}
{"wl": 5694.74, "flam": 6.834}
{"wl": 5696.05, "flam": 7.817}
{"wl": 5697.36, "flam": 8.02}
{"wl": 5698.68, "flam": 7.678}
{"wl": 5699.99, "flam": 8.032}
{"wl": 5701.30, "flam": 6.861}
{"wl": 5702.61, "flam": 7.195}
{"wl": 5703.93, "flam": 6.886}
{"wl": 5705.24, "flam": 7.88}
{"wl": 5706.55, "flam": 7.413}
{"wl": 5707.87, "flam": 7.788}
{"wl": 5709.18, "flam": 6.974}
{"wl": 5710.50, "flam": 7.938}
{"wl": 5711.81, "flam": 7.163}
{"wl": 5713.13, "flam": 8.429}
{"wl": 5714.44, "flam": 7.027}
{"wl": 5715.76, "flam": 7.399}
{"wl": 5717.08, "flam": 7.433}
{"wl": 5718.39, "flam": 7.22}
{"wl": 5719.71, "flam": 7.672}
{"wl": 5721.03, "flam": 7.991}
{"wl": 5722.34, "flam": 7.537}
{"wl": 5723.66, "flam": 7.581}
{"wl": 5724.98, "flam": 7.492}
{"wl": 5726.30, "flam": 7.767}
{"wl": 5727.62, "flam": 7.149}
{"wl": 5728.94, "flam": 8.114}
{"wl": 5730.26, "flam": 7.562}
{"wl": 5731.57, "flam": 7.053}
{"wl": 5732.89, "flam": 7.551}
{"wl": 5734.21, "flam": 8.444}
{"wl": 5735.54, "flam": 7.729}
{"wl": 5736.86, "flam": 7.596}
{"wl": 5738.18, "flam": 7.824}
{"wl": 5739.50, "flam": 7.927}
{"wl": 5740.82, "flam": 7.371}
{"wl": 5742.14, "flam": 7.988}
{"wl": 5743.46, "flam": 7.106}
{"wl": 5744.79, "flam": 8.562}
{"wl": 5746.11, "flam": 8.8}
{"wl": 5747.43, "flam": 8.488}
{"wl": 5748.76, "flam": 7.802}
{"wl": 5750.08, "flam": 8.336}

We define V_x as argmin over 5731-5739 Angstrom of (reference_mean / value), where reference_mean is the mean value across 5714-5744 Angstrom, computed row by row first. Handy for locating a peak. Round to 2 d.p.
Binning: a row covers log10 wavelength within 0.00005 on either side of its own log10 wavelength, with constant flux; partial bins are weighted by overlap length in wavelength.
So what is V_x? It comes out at 5734.21 Angstrom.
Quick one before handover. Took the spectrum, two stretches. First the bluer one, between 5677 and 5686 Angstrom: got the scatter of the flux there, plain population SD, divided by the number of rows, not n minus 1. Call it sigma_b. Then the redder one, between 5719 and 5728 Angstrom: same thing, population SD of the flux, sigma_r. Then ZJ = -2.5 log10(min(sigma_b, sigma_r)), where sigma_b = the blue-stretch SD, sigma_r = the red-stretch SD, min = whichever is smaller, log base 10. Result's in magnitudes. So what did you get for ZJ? 1.55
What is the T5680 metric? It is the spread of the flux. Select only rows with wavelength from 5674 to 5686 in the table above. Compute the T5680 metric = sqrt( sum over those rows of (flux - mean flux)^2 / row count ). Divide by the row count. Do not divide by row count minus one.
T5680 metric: 0.47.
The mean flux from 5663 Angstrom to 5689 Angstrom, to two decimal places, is 6.98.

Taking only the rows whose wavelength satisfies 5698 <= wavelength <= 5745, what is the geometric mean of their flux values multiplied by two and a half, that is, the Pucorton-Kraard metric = 19.0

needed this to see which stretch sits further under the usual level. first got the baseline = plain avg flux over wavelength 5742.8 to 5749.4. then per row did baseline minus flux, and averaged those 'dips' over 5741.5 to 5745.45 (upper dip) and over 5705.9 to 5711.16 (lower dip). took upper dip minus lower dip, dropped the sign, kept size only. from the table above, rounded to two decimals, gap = 0.36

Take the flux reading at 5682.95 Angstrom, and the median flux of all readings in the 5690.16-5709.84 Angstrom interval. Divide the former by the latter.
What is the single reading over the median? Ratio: 0.77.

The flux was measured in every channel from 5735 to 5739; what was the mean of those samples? 7.7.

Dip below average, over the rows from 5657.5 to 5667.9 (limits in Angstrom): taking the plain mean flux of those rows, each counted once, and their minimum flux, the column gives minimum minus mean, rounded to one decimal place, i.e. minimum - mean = -0.7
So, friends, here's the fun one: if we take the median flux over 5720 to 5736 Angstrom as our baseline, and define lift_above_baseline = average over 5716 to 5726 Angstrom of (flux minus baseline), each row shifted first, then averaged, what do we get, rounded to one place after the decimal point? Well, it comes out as 0.0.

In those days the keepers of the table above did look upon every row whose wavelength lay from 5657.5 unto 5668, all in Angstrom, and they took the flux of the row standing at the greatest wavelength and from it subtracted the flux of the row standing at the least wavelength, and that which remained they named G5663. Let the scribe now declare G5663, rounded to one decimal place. 0.9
